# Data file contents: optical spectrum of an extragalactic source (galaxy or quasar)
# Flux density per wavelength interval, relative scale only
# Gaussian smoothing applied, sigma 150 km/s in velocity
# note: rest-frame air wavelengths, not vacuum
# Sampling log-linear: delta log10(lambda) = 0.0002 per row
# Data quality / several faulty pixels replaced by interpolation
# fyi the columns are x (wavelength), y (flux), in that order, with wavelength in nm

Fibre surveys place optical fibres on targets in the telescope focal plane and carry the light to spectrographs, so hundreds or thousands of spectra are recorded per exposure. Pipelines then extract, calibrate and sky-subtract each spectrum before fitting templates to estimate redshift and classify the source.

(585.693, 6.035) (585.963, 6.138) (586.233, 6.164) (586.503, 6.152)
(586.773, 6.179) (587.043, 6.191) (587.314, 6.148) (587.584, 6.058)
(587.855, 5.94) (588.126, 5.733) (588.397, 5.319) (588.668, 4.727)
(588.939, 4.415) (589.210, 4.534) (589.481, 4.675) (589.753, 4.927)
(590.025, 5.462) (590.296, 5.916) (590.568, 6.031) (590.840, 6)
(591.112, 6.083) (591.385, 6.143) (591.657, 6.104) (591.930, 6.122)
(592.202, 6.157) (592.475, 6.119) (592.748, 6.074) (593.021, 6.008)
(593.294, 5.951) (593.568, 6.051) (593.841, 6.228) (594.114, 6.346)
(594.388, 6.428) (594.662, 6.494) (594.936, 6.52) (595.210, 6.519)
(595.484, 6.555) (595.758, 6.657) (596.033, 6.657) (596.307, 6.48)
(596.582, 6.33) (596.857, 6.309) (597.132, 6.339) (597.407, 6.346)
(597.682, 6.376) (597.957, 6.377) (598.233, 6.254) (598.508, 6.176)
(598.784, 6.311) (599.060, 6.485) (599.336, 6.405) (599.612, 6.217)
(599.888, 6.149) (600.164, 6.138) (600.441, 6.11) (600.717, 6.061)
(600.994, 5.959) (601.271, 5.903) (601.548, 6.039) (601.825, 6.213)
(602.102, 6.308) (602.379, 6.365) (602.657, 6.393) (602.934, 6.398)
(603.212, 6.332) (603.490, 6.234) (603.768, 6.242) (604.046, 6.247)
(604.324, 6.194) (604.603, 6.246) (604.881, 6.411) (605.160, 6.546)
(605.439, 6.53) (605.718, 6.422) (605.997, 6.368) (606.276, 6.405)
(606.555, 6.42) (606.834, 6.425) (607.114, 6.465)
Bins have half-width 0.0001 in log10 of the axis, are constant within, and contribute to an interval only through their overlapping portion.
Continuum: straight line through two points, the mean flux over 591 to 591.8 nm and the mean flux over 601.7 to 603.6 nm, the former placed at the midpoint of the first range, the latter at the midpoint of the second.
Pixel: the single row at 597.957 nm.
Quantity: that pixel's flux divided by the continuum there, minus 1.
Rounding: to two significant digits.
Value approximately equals 0.023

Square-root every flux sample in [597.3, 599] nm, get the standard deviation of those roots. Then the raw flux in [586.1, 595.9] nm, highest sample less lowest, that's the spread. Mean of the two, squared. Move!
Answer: 1.3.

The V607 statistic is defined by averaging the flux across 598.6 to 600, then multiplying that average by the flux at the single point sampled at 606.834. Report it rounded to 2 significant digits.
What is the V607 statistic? 41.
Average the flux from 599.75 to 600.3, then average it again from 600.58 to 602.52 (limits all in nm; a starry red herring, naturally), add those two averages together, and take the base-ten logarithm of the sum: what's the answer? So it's 1.09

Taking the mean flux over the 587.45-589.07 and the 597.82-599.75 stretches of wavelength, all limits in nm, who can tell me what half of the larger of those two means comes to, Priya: 3.16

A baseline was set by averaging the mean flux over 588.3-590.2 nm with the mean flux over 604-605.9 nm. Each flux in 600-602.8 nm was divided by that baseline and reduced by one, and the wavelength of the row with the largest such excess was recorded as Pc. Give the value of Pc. 602.657 nm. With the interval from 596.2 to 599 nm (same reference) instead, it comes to 596.307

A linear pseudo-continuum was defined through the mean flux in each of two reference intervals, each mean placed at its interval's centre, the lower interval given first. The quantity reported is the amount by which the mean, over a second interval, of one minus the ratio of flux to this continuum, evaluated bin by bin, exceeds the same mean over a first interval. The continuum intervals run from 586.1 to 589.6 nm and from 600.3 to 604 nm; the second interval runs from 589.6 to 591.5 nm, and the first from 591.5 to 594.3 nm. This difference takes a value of 0.04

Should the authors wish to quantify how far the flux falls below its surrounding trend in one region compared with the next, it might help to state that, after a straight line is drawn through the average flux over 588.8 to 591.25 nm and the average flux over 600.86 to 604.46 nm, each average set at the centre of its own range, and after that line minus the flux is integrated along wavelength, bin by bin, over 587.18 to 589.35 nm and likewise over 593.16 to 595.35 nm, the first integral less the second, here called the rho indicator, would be 1.2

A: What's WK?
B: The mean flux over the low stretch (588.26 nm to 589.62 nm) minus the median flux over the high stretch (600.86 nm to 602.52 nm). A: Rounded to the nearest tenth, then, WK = -1.4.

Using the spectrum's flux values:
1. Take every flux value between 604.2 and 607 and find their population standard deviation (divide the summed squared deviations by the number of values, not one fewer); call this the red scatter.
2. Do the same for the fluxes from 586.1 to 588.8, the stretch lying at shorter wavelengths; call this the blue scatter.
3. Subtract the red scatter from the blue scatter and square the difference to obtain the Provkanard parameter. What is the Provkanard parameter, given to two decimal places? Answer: 0.13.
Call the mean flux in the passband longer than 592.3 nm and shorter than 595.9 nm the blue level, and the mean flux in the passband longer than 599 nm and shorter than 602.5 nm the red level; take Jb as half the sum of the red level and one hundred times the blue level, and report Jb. 318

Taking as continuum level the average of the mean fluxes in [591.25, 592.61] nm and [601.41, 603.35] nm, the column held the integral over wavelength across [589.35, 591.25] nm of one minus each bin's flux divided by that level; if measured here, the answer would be 0.19 nm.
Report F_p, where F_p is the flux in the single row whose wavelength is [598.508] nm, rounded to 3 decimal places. 6.176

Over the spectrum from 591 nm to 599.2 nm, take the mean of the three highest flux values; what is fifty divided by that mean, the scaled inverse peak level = 7.5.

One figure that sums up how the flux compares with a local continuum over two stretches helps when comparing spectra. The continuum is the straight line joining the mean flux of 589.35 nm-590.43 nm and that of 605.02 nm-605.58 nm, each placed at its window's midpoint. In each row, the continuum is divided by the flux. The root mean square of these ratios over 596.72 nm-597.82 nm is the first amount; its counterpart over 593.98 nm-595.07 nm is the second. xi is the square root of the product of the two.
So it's 0.90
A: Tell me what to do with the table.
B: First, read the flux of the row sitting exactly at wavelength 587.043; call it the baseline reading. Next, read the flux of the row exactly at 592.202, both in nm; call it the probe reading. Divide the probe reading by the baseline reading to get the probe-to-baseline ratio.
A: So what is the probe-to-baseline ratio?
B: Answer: 0.99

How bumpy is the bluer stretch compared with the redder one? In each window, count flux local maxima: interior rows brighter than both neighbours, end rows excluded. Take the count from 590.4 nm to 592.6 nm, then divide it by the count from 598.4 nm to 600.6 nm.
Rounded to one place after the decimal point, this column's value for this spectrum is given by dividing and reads 2.0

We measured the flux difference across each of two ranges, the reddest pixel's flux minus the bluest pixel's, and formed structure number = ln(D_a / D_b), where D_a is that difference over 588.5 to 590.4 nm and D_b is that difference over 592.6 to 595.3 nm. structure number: 1.0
